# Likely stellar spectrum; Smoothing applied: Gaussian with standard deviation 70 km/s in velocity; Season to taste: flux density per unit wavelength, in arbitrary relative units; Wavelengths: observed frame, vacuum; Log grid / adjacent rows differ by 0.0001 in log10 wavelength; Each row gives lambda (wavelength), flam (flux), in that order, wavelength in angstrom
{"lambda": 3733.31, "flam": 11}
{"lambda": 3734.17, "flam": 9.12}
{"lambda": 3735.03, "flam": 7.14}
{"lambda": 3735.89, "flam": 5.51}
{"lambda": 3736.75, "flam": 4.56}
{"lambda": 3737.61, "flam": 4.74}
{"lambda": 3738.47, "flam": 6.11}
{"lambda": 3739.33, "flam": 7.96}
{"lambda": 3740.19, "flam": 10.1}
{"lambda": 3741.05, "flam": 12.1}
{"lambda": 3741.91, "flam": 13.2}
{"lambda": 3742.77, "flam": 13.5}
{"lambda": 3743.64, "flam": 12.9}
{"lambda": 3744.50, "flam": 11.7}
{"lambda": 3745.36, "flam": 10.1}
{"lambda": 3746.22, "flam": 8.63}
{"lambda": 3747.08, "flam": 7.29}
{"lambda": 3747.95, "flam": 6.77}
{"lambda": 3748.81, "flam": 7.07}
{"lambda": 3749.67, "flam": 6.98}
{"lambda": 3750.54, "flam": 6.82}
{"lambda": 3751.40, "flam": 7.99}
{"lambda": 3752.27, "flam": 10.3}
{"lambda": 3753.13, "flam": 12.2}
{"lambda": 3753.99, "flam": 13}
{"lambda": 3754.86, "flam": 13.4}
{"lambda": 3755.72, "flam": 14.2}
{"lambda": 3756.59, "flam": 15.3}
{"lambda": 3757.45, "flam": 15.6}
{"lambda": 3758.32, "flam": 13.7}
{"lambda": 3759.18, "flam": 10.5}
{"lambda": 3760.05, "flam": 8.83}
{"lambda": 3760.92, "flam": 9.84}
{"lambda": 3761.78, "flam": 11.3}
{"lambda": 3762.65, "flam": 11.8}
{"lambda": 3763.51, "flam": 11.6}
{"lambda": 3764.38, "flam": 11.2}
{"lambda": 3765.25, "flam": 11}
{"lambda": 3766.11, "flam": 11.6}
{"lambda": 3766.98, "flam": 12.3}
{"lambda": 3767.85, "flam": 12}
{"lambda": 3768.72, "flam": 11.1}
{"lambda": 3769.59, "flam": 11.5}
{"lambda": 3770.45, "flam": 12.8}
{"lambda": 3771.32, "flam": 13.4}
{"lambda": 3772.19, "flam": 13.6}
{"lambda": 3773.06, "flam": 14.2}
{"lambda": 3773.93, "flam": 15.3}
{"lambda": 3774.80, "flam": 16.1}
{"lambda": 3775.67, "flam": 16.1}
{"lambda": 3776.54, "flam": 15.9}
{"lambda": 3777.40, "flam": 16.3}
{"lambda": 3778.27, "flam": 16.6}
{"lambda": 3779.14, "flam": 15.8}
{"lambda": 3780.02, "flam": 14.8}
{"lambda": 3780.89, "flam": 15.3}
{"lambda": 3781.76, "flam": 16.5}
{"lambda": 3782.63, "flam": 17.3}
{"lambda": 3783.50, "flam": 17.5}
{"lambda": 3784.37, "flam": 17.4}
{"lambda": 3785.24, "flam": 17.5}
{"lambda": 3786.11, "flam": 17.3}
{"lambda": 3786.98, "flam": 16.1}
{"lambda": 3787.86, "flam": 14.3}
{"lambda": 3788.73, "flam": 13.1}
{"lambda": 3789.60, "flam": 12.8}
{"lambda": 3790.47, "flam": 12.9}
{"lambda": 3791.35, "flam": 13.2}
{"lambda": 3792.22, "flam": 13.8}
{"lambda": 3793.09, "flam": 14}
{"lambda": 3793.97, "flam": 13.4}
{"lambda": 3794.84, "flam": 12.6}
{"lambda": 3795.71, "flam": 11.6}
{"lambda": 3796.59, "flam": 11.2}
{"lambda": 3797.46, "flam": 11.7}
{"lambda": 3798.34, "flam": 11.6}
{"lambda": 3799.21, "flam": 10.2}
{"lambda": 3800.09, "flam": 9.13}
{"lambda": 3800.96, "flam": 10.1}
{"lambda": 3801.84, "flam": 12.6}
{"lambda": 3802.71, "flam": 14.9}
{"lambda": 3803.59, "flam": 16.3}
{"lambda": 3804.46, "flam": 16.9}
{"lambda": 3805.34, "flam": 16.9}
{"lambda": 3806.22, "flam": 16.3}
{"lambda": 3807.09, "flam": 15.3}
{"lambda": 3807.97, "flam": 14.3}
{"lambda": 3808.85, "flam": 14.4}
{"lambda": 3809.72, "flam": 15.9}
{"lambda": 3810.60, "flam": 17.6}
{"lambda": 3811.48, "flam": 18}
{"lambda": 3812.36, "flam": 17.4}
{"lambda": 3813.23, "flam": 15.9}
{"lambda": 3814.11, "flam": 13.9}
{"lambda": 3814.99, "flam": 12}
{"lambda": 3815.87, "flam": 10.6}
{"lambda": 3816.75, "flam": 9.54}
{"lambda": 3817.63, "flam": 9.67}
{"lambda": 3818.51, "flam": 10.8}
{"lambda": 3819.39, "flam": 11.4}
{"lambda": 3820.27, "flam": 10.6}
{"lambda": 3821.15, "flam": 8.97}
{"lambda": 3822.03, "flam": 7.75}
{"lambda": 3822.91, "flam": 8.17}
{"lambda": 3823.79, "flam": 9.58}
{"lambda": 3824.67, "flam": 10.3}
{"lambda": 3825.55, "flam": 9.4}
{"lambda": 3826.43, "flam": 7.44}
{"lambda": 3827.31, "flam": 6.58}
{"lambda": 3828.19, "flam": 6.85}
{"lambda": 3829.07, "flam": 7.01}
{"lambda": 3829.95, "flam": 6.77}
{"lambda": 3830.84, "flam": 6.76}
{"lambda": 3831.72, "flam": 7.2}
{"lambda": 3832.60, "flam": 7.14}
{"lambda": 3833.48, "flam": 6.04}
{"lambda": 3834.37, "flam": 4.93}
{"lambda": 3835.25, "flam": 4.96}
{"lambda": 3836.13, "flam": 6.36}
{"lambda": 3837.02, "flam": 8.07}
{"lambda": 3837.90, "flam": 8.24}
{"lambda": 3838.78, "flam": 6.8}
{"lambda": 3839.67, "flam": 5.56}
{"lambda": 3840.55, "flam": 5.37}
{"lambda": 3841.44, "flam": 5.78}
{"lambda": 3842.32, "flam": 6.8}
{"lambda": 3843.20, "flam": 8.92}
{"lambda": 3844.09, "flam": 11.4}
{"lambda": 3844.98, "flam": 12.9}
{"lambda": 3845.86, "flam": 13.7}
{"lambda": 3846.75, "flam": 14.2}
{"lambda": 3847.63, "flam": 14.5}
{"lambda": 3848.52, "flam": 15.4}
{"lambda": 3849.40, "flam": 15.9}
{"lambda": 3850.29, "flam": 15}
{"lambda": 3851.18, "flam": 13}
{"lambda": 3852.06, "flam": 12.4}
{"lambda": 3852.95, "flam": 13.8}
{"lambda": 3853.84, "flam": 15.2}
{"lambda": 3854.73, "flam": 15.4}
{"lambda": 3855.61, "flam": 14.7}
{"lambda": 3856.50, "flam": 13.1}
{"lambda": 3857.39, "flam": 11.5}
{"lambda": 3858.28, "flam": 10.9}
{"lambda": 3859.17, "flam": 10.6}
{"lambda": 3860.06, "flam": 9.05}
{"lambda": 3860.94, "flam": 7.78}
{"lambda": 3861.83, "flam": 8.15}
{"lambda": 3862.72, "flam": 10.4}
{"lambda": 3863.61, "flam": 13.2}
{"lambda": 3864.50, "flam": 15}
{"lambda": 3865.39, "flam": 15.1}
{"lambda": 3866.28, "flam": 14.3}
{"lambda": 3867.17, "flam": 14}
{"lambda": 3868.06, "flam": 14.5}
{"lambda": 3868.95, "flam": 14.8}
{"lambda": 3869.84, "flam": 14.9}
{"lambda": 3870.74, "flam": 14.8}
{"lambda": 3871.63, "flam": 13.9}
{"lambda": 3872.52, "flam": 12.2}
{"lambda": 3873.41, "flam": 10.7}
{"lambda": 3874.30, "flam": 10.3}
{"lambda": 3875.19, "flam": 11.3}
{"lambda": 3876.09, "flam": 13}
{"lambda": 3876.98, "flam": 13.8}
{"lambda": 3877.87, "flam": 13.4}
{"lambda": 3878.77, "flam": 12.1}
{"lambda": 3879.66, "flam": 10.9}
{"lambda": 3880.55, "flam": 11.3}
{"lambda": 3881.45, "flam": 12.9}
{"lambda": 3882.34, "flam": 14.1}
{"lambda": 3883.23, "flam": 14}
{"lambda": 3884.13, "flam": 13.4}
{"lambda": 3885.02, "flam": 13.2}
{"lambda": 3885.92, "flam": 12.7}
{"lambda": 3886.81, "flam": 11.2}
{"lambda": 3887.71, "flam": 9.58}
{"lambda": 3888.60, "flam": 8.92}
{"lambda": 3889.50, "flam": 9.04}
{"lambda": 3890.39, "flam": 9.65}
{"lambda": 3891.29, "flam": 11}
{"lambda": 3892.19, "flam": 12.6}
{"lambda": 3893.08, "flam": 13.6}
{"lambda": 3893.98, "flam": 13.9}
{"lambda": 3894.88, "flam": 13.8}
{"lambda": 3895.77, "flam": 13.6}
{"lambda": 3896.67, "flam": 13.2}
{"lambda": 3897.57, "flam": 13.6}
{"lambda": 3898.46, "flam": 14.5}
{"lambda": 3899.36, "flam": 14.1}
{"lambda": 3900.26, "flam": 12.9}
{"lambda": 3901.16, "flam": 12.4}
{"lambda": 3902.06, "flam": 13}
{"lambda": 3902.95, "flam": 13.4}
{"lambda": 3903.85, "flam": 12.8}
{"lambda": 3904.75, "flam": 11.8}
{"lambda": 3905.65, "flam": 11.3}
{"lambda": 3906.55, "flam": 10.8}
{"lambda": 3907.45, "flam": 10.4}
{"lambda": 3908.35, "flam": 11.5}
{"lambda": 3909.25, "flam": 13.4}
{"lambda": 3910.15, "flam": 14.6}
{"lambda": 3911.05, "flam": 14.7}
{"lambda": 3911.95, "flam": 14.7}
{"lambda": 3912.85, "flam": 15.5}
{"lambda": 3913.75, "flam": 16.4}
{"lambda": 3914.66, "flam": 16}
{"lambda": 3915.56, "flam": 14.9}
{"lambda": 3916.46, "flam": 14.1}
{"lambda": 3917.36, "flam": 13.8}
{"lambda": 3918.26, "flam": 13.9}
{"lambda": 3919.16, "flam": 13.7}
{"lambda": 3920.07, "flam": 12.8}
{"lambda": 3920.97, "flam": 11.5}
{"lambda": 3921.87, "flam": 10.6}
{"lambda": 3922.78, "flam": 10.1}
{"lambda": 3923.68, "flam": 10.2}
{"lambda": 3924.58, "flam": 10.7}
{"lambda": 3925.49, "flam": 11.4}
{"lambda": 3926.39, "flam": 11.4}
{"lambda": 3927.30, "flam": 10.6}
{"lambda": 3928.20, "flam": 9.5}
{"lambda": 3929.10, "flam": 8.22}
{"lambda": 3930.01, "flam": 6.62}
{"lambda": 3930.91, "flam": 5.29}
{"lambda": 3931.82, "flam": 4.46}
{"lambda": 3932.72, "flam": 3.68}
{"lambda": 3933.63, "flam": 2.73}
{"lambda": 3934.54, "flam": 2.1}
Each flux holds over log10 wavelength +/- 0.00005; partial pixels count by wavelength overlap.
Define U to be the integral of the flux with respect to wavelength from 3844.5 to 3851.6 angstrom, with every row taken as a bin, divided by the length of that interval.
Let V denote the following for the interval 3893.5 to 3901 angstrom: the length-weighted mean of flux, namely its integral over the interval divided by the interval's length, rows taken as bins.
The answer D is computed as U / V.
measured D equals 1.05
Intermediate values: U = 14.3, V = 13.6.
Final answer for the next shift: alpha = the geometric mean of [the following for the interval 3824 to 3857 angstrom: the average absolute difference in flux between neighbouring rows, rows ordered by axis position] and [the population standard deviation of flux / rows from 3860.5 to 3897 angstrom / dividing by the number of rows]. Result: 1.3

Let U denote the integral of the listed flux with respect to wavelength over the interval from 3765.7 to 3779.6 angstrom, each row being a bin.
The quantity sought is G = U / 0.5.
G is 390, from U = 195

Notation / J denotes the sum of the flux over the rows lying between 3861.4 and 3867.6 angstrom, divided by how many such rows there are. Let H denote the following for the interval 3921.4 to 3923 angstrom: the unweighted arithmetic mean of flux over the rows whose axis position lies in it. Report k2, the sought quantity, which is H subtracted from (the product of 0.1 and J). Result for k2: -9.1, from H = 10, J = 12.9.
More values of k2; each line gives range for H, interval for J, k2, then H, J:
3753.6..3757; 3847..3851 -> -12.5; 14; 15.2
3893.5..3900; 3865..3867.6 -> -12.4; 14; 14.5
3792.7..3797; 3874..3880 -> -11.3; 13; 12.1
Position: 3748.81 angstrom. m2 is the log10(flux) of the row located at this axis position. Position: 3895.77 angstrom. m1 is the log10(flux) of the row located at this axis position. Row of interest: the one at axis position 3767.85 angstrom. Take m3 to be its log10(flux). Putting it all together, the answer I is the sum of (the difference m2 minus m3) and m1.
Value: 0.90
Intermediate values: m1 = 1.13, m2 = 0.85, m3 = 1.08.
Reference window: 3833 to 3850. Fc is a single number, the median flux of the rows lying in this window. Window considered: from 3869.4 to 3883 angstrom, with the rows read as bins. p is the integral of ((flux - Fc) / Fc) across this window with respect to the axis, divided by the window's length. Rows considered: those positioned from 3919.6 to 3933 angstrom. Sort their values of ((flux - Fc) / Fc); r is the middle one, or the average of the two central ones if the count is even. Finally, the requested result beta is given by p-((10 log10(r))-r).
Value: 7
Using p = 0.6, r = 0.26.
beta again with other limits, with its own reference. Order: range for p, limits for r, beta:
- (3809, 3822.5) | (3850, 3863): 4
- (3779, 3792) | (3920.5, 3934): 7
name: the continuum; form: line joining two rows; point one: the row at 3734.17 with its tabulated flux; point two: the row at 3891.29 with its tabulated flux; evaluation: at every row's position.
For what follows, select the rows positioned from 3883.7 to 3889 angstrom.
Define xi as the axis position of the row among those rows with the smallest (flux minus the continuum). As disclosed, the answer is 3888.60 angstrom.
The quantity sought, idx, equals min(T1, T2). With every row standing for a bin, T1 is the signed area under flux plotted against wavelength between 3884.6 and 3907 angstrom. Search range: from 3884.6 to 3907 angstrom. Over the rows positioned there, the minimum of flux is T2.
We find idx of 8.9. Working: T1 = 275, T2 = 8.92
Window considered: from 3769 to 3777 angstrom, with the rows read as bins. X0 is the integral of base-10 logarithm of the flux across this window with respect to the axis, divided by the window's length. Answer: 1.15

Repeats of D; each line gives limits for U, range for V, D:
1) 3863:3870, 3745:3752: 1.86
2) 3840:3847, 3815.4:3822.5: 0.98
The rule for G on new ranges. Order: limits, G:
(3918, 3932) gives 283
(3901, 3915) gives 372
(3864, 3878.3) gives 386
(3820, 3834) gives 220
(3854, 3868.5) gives 360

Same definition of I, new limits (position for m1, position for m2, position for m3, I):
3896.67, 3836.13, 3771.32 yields 0.80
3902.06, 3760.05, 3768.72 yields 1.01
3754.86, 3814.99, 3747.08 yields 1.34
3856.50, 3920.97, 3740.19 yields 1.17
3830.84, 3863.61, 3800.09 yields 0.99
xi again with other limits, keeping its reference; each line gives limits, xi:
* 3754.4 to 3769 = 3760.05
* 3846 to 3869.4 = 3860.94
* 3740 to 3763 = 3747.95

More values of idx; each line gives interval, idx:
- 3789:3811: 9.1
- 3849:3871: 7.8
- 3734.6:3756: 4.6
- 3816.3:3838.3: 4.9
